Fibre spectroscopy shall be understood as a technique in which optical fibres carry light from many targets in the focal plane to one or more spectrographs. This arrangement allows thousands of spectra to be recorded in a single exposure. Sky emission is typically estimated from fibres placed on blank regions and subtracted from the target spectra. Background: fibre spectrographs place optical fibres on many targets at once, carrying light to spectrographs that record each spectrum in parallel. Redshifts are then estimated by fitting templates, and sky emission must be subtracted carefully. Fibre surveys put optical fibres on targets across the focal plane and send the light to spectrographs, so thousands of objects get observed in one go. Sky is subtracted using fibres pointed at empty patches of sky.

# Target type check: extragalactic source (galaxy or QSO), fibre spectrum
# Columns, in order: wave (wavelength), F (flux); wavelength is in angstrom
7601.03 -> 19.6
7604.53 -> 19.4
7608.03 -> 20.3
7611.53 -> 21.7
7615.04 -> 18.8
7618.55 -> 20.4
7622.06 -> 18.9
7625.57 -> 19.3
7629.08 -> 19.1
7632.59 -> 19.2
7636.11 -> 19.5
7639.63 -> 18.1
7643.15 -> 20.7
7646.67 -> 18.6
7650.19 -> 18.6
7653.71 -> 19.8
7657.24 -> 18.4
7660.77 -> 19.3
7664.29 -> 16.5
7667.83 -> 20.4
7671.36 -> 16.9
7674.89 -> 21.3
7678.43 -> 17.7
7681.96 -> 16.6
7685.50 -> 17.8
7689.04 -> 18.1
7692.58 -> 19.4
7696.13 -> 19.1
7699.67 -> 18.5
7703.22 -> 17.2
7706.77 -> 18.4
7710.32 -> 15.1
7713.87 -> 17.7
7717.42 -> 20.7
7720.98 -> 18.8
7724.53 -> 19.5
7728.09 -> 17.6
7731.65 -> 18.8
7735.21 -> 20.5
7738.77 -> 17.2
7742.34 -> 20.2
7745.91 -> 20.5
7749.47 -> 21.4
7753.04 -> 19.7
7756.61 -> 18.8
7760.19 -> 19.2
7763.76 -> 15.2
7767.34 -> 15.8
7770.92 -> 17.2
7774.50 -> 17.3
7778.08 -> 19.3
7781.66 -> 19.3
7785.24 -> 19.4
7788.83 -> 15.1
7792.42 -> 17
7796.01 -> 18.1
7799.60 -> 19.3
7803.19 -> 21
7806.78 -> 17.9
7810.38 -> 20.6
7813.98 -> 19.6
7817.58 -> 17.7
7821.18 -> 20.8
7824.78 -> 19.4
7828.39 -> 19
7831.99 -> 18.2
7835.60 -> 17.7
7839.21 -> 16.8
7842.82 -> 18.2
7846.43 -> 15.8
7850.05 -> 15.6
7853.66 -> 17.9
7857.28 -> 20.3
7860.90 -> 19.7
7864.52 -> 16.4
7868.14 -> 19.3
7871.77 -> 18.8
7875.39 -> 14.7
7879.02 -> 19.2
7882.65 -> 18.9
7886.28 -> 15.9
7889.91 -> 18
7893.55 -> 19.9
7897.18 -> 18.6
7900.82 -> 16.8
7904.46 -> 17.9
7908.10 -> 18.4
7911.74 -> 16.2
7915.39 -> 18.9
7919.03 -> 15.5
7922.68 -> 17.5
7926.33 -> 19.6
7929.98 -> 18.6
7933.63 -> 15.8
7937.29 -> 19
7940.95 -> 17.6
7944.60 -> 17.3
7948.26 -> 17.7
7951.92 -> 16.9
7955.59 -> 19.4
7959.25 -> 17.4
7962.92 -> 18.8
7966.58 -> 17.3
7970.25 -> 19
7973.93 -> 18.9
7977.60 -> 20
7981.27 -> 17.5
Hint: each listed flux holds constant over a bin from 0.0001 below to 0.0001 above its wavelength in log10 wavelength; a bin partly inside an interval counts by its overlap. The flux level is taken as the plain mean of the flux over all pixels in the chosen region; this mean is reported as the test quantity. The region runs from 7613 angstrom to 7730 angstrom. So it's 18.67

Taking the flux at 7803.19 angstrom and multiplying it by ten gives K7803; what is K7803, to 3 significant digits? 210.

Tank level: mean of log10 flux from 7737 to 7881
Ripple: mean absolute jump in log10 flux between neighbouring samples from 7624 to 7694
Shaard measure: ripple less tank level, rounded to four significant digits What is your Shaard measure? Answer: -1.223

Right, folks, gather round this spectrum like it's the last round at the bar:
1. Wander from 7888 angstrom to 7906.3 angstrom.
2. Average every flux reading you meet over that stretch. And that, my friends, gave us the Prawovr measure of 18.2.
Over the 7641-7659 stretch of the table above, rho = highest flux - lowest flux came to 2.30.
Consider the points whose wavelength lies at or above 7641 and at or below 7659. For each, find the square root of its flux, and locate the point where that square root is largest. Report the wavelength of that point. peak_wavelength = 7643.15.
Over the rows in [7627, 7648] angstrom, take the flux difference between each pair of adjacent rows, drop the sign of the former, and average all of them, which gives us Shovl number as 1.30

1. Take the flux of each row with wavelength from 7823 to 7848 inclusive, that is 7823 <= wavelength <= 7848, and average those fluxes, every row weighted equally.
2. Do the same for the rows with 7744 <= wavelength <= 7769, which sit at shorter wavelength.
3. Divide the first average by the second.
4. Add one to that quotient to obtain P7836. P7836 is 1.958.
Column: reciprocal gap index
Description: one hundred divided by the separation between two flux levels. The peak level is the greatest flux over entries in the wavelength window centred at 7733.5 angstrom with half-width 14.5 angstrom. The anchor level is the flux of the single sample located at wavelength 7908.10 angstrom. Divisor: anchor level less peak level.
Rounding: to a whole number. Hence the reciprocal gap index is -48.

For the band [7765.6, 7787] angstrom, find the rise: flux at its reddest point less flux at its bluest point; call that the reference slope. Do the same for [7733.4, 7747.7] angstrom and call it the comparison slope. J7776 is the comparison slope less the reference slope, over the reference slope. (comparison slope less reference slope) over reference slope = -1.0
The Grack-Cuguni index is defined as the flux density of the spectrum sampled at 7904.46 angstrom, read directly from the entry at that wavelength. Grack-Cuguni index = 17.9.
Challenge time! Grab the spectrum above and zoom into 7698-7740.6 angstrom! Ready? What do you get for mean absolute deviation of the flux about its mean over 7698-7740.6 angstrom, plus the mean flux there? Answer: 19.5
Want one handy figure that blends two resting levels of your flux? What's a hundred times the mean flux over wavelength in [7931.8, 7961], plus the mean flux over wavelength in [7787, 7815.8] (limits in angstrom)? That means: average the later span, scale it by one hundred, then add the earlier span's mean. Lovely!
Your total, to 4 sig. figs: 1782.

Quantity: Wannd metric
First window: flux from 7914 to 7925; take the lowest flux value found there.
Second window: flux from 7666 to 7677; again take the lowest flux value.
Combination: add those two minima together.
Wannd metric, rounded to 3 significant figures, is 32.4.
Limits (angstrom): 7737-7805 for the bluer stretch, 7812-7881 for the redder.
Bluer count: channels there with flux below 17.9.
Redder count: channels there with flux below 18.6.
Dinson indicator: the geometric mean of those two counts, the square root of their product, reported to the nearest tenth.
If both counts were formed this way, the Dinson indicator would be 8.4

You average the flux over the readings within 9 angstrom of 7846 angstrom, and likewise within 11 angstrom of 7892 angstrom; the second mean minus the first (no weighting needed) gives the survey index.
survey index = 1.2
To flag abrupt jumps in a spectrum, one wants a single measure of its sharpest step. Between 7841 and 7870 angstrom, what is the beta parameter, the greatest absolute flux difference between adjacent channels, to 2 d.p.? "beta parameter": 3.30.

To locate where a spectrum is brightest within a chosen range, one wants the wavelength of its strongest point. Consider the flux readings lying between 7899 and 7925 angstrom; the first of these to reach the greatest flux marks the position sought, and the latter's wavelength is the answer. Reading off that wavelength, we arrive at 7915.39 angstrom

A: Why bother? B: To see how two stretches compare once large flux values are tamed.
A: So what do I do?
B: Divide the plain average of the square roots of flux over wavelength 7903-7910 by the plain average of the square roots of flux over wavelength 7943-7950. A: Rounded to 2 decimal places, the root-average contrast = 1.02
